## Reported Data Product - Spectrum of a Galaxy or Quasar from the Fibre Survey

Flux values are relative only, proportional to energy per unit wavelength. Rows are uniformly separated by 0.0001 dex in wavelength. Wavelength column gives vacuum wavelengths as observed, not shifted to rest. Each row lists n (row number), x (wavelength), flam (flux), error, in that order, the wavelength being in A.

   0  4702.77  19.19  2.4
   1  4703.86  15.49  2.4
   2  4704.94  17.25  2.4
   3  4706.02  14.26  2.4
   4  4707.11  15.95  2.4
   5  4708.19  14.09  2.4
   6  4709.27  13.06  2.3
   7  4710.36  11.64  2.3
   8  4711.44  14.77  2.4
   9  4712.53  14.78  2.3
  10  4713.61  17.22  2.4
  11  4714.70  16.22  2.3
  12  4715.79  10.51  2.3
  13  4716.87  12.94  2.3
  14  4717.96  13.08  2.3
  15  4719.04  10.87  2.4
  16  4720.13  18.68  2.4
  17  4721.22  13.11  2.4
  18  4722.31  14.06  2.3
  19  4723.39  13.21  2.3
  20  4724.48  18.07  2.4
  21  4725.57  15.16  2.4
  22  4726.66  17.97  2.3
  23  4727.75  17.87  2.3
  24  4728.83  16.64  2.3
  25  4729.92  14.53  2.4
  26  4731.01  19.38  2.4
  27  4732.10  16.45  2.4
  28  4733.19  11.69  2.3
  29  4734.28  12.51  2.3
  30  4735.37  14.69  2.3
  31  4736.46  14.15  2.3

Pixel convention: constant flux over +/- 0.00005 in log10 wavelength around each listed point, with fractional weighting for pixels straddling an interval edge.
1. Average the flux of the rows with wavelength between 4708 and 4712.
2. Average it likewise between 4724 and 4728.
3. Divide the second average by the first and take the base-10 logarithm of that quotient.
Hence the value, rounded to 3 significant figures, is 0.110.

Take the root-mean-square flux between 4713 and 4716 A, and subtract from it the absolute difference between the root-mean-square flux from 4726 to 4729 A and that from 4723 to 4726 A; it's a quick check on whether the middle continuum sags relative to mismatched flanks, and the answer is 13.0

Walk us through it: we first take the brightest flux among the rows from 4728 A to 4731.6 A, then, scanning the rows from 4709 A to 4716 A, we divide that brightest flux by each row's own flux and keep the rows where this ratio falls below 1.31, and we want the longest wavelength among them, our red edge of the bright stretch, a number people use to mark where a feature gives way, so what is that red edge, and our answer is 4714.70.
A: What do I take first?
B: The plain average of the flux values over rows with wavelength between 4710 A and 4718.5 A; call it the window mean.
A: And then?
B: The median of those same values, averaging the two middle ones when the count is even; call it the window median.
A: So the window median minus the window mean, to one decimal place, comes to 0.0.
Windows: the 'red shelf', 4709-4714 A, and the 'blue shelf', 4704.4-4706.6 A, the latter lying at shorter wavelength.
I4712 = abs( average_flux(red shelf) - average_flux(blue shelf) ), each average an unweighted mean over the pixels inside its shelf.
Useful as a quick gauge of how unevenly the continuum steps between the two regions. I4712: 1.5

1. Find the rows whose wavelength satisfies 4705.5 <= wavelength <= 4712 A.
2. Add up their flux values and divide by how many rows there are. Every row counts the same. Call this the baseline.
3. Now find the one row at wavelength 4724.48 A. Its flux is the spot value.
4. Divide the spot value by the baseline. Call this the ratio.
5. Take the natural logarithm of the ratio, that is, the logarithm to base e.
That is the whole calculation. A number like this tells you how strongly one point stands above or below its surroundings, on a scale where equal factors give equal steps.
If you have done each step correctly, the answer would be 0.3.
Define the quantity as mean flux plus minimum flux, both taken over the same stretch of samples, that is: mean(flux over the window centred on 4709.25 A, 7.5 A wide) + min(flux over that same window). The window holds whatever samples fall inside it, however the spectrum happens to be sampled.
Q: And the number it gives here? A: 25.7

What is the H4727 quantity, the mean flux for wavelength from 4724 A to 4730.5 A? 16.7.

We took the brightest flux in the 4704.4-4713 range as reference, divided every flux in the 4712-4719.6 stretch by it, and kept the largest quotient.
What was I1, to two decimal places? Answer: 1.00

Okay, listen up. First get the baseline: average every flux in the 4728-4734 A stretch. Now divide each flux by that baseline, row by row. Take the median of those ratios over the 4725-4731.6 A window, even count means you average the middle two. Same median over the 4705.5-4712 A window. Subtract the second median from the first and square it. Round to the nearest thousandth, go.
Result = 0.038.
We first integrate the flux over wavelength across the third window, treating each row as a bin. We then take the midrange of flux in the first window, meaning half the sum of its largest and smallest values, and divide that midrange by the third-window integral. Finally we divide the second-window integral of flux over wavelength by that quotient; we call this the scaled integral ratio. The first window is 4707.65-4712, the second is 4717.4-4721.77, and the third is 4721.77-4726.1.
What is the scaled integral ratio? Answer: 302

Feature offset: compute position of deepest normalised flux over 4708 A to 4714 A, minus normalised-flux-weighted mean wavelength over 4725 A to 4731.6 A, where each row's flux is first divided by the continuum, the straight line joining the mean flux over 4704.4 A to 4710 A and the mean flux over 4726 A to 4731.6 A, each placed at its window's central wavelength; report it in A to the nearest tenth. -18.0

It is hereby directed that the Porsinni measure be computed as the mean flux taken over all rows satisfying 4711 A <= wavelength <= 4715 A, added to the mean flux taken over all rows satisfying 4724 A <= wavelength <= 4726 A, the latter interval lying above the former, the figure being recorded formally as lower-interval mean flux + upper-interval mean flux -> 32.4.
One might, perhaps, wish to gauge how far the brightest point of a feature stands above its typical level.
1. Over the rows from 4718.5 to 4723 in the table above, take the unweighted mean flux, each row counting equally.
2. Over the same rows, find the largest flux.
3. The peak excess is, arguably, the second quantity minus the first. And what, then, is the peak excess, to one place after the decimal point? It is 4.5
